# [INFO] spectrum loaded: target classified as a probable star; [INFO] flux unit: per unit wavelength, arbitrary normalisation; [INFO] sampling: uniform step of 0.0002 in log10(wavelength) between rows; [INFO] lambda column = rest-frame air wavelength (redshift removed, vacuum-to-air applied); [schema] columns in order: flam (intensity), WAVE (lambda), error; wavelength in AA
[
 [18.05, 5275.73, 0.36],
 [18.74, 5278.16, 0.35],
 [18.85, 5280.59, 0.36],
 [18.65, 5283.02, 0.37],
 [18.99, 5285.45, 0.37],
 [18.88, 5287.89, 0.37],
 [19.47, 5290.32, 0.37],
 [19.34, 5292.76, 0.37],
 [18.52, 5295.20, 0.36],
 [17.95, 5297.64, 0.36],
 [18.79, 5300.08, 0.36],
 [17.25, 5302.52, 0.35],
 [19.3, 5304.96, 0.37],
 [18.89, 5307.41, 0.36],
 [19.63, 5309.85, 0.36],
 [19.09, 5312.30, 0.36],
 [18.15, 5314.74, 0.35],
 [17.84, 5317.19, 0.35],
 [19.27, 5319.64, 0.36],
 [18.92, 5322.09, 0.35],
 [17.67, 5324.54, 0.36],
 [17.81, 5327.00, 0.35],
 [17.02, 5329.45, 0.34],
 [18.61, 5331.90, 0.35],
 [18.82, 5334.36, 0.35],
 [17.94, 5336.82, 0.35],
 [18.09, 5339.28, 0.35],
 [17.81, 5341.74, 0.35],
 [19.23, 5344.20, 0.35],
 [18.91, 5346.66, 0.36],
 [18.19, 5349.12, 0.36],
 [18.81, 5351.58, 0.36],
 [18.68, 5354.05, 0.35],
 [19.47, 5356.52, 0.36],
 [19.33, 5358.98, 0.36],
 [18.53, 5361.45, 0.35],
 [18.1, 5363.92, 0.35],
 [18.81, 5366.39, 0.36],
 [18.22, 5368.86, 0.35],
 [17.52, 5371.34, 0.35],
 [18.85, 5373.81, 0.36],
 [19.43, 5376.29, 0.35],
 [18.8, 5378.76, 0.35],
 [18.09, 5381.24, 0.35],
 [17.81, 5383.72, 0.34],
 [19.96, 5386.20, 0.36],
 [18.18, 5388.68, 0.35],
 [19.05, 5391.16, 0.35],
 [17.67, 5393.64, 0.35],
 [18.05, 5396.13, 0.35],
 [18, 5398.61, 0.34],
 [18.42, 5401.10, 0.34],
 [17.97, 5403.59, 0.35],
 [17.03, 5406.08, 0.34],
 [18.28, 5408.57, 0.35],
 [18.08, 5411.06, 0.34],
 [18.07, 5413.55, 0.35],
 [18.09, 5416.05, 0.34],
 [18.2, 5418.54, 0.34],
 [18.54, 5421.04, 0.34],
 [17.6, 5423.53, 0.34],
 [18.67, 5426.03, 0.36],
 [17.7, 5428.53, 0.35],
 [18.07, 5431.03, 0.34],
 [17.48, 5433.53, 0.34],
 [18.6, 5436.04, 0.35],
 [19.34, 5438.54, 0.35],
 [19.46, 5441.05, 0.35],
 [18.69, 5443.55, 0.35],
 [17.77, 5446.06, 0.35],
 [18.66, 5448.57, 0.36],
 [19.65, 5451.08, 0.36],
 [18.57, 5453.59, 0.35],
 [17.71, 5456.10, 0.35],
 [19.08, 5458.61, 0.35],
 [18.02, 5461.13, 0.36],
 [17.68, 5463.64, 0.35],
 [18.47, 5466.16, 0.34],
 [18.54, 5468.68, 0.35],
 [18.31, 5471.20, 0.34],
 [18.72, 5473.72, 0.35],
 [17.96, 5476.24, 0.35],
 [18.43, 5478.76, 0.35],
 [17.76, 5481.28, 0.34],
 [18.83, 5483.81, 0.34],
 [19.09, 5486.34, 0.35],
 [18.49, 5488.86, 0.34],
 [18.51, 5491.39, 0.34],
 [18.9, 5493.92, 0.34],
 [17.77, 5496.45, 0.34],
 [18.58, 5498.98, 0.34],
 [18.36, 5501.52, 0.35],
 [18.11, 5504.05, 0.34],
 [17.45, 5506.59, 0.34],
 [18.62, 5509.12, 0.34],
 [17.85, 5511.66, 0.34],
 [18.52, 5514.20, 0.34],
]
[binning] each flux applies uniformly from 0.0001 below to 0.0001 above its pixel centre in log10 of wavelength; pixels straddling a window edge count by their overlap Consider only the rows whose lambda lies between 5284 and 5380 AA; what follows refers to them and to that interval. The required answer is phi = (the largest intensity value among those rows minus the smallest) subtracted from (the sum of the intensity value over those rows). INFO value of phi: 722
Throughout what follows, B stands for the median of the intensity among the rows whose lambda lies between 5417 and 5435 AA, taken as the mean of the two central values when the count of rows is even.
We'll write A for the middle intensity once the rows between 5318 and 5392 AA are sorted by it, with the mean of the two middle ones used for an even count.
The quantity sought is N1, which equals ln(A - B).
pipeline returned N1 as -0.6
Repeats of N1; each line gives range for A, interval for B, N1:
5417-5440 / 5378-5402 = -2.7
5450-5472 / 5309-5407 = -1.9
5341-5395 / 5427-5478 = -1.4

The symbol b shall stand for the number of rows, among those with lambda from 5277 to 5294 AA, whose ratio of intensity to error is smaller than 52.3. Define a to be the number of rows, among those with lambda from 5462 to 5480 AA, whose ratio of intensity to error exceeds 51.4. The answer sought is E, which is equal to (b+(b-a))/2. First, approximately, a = 5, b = 4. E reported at 1.5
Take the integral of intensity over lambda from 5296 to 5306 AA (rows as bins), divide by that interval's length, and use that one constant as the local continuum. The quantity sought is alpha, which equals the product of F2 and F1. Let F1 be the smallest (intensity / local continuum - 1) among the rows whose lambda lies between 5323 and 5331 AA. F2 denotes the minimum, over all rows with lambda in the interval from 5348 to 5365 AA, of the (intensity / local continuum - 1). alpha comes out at 0.0008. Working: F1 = -0.07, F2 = -0.012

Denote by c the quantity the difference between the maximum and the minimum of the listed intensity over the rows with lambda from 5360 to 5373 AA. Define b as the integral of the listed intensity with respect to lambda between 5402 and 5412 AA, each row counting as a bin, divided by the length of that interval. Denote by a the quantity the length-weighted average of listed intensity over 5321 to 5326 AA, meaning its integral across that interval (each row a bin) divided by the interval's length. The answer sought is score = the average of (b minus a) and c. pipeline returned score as 0.5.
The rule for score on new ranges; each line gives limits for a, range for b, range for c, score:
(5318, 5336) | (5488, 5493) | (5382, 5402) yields 1.3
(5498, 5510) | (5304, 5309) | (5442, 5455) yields 1.4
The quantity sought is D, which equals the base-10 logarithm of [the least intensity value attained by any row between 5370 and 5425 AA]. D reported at 1.23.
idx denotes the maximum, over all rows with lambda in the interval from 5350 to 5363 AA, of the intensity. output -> 19.47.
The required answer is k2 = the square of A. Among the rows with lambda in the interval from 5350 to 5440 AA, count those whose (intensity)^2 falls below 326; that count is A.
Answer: 100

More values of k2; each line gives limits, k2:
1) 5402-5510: 169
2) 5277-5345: 64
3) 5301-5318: 4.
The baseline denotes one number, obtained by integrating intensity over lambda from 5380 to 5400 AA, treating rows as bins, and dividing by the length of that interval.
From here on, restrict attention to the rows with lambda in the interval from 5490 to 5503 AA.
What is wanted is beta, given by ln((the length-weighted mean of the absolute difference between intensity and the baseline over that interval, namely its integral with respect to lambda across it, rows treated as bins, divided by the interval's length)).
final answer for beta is -1.2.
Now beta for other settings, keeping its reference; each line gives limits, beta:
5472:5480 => -1.3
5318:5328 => -0.4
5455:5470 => -0.8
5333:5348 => -0.7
